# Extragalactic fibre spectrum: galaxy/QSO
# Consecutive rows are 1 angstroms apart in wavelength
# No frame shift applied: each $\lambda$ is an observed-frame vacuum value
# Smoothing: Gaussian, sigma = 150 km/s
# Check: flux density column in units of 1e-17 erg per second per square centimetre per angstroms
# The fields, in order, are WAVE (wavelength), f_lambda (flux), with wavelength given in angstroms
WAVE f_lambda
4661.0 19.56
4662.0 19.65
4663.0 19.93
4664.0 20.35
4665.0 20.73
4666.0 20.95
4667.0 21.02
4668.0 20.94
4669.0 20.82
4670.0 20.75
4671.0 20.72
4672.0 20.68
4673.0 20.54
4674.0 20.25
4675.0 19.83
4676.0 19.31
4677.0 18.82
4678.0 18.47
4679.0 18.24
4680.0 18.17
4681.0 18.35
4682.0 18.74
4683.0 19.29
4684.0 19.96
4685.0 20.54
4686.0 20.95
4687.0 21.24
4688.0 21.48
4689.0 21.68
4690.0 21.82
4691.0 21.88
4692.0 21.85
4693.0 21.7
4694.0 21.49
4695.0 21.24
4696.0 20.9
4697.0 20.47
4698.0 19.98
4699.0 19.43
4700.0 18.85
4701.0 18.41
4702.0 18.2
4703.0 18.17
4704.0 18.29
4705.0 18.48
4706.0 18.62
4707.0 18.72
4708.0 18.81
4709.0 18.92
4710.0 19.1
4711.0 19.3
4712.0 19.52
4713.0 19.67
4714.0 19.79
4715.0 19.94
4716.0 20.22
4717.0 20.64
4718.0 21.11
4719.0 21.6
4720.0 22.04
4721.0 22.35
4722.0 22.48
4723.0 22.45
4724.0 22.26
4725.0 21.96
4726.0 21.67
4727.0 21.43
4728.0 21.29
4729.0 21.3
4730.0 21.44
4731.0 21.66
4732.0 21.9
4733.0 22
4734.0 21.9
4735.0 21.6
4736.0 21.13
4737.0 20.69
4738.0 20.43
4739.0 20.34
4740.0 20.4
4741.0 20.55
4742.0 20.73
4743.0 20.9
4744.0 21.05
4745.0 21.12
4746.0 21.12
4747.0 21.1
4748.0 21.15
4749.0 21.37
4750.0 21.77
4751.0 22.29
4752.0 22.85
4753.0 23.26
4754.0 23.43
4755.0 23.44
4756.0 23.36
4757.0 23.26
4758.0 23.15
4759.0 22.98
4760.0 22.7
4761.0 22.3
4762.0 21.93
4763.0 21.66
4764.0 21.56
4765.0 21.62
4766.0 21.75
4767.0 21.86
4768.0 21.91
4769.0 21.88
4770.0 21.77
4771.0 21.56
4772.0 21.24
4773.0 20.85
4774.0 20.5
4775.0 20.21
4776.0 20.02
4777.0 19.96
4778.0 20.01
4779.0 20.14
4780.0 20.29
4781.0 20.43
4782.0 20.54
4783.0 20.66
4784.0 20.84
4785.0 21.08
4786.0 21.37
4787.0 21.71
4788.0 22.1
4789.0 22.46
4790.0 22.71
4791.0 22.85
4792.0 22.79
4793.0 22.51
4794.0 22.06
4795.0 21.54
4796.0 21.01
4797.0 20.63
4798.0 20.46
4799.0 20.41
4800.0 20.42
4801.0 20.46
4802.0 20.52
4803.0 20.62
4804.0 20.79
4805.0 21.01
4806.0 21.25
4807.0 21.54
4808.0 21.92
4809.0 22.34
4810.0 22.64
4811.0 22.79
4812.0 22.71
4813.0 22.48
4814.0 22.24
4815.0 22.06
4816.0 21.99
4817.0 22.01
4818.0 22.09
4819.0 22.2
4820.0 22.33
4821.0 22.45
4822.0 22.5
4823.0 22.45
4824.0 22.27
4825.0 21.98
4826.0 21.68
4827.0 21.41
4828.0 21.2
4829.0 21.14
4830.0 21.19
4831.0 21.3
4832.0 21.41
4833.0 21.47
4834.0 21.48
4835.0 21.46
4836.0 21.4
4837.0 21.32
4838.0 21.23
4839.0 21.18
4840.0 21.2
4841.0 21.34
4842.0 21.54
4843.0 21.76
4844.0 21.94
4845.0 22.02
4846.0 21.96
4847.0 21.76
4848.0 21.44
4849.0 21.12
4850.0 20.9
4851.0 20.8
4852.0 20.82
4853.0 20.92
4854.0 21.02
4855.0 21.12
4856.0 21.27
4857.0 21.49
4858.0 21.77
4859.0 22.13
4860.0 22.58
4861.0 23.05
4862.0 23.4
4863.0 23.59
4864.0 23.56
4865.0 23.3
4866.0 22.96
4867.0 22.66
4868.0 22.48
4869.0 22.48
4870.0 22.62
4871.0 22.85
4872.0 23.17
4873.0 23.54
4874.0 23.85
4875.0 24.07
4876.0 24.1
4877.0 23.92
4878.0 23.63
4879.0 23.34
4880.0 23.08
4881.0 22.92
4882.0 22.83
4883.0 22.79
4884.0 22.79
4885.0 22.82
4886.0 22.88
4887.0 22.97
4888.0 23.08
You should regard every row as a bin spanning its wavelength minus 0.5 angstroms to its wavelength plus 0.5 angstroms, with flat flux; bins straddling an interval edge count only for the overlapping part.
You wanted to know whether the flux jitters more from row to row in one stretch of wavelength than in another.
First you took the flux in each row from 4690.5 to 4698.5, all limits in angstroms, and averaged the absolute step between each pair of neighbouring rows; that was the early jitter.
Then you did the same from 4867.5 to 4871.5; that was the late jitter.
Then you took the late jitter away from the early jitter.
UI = 0.15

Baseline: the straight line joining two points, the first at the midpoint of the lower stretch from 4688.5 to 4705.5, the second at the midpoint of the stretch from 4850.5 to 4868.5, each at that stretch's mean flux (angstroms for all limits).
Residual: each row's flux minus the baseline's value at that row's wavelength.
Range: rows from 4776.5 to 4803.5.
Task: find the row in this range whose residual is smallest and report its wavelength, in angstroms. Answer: 4777.0 angstroms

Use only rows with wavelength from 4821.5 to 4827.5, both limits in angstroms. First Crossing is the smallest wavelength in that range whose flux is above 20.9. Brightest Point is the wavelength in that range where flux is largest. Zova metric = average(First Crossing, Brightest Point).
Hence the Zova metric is 4822.0 angstroms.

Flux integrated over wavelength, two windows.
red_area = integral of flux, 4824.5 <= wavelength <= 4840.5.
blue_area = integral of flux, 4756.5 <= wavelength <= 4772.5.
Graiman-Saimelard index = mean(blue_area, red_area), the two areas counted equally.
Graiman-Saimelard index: 348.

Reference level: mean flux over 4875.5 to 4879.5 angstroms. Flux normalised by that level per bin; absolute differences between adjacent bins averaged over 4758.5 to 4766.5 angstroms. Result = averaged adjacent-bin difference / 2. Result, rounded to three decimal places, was 0.005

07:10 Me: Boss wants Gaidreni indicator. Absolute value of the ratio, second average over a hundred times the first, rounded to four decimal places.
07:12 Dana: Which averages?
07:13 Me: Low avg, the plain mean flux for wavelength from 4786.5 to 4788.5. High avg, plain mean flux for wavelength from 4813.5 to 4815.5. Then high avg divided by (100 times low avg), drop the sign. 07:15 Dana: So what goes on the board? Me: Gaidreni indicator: 0.0101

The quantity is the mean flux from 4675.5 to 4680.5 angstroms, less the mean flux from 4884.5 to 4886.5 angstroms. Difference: -4.2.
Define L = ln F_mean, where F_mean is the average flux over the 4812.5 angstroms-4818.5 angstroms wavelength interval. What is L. 3.10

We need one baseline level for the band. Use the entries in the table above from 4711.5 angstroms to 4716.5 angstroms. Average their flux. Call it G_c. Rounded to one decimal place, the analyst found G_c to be 19.8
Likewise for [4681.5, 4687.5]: 20.1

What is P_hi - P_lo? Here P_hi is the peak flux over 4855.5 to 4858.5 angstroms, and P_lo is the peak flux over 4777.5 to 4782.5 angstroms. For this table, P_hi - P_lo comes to 1.2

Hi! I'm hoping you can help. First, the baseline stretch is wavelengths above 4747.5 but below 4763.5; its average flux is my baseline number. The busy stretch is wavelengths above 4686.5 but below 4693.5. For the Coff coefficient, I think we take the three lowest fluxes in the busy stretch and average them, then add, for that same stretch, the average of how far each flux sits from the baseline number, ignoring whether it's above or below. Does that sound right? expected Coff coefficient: 22.4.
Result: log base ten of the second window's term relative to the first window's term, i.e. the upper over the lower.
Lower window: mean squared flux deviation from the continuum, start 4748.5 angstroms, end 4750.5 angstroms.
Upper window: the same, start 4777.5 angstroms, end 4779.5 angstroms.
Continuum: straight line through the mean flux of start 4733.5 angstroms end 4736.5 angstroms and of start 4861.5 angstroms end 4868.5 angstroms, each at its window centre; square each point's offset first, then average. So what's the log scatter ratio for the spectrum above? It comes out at 1.8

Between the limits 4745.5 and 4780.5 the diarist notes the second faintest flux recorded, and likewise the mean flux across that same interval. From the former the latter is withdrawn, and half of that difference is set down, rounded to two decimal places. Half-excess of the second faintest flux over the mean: -0.86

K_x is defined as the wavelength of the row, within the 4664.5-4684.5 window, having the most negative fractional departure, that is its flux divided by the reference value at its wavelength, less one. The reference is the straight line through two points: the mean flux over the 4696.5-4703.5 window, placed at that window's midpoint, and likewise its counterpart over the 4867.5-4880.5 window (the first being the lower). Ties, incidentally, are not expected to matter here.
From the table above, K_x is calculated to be 4680.0 angstroms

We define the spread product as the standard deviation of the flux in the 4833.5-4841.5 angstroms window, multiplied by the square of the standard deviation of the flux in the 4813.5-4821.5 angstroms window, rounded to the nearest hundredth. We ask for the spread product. 0.00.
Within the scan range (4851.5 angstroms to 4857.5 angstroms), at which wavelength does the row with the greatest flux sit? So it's 4857.0 angstroms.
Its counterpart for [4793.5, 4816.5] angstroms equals 4811.0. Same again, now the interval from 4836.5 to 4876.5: 4876.0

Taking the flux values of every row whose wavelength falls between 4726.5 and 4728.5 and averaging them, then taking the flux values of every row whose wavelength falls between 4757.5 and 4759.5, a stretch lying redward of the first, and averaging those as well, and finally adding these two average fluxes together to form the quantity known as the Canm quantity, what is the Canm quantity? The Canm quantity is 44.4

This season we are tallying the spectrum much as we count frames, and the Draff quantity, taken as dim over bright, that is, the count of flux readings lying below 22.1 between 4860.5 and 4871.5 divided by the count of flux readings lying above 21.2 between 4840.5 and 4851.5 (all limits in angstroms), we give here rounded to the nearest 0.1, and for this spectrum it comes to 0.0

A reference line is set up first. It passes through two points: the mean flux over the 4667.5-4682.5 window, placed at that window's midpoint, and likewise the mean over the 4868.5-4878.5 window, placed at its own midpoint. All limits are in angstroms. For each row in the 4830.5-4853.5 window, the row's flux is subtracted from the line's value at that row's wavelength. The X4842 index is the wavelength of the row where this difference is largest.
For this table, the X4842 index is 4851.0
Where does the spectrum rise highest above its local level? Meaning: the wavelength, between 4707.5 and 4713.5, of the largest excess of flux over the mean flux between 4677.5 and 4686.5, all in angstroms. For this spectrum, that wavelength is 4713.0 angstroms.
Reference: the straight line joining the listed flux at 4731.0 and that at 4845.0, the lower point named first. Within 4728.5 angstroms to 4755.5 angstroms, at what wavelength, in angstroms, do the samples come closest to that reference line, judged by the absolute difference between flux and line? 4731.0 angstroms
